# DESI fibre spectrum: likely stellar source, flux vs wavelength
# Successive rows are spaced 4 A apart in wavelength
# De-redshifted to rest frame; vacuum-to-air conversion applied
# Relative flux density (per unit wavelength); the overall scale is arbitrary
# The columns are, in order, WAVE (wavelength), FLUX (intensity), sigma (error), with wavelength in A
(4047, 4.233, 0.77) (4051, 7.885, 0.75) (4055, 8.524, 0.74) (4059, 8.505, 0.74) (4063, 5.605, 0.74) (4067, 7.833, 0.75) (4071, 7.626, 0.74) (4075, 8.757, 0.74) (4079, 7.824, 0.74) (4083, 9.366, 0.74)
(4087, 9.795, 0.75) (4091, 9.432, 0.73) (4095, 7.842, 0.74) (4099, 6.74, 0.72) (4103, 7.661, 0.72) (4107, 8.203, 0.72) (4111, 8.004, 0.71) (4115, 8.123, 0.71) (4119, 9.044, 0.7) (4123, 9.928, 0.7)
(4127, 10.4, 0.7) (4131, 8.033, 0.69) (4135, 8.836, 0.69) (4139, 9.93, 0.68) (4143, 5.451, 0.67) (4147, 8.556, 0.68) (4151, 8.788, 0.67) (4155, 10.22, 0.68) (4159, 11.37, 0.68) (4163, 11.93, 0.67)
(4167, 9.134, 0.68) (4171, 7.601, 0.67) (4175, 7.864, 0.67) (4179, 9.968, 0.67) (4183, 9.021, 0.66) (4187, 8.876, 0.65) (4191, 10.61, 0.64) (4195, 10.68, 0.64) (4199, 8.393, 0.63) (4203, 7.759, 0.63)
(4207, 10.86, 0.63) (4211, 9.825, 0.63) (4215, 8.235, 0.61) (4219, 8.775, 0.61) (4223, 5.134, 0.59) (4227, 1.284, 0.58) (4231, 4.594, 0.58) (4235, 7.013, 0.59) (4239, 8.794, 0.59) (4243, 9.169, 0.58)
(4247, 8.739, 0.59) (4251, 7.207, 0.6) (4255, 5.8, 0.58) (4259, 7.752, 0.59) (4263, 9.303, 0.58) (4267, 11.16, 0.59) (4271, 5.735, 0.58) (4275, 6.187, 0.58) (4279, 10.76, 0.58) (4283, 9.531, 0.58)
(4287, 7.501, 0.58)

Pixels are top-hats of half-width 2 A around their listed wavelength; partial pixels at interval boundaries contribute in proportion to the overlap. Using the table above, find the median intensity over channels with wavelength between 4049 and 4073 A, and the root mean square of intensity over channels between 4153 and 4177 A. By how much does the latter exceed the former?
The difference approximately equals 2.0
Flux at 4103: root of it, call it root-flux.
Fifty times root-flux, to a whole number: 138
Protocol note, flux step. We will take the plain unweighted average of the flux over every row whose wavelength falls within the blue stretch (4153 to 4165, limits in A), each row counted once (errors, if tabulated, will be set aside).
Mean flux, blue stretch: 11.2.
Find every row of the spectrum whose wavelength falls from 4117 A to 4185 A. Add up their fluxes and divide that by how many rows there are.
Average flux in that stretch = 9.2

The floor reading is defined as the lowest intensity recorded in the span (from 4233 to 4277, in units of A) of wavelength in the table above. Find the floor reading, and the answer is 5.735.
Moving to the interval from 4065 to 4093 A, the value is 7.626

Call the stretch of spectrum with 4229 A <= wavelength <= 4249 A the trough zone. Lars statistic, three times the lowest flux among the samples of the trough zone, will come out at 14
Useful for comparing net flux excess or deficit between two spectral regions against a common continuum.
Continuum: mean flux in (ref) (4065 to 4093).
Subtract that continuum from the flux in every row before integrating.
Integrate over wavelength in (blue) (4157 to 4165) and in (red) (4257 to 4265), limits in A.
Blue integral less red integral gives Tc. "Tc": 25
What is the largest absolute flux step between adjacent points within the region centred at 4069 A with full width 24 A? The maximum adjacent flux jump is 2.9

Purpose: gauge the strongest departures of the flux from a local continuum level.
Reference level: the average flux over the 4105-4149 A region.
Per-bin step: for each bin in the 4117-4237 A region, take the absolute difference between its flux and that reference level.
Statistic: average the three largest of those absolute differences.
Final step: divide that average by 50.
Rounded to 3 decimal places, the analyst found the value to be 0.098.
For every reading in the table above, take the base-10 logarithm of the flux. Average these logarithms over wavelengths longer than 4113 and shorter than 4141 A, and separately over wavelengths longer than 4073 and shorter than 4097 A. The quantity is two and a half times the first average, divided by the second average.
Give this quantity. 2.5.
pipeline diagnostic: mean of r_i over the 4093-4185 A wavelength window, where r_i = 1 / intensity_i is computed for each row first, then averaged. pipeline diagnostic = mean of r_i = 0.117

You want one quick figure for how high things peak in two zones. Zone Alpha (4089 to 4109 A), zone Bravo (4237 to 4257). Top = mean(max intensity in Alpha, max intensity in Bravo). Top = 9.3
